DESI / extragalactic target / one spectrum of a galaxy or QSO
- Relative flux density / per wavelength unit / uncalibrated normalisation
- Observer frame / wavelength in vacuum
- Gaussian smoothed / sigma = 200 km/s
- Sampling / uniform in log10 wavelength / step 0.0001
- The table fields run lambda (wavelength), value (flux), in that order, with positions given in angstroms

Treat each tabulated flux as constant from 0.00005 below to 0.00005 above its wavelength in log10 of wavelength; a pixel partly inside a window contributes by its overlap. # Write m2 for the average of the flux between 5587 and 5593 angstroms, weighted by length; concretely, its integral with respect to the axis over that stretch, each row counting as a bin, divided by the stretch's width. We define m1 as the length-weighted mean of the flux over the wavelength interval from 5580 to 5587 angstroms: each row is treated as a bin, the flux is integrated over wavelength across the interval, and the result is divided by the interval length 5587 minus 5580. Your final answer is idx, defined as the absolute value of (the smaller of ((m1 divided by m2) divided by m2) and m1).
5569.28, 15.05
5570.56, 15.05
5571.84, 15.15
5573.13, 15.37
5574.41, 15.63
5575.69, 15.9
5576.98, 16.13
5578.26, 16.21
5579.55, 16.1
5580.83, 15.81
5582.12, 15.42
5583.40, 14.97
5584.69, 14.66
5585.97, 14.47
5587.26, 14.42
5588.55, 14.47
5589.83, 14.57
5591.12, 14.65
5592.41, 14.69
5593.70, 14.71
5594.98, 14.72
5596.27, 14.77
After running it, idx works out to 0.0710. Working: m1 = 15.1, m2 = 14.56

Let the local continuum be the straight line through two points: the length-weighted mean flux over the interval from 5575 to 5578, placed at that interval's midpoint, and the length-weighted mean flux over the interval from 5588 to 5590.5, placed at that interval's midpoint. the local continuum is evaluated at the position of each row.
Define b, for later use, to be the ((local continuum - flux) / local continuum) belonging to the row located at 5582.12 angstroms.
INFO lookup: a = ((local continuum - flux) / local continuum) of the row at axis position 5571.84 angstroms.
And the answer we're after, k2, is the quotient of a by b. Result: -37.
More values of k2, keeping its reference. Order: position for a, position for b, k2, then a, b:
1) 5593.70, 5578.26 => 2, -0.05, -0.024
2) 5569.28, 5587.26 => 4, 0.11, 0.024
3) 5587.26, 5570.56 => 0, 0.02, 0.101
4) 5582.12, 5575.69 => 0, 0.00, 0.015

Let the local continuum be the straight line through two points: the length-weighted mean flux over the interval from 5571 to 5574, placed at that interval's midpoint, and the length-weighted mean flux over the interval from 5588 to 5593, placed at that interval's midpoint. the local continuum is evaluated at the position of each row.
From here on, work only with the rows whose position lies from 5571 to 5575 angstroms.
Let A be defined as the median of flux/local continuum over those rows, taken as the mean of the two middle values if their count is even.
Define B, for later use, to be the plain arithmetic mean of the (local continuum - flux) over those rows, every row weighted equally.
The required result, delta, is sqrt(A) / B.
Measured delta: -7.4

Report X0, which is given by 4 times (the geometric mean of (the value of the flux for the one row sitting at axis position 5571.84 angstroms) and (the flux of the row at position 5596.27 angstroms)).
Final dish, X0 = 59.8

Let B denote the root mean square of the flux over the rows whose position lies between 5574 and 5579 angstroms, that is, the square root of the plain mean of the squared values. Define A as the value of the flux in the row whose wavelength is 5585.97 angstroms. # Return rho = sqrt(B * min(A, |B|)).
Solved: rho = 15.2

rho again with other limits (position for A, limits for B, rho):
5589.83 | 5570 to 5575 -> 14.9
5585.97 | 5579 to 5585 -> 14.9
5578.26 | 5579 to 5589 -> 15.1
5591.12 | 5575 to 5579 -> 15.3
